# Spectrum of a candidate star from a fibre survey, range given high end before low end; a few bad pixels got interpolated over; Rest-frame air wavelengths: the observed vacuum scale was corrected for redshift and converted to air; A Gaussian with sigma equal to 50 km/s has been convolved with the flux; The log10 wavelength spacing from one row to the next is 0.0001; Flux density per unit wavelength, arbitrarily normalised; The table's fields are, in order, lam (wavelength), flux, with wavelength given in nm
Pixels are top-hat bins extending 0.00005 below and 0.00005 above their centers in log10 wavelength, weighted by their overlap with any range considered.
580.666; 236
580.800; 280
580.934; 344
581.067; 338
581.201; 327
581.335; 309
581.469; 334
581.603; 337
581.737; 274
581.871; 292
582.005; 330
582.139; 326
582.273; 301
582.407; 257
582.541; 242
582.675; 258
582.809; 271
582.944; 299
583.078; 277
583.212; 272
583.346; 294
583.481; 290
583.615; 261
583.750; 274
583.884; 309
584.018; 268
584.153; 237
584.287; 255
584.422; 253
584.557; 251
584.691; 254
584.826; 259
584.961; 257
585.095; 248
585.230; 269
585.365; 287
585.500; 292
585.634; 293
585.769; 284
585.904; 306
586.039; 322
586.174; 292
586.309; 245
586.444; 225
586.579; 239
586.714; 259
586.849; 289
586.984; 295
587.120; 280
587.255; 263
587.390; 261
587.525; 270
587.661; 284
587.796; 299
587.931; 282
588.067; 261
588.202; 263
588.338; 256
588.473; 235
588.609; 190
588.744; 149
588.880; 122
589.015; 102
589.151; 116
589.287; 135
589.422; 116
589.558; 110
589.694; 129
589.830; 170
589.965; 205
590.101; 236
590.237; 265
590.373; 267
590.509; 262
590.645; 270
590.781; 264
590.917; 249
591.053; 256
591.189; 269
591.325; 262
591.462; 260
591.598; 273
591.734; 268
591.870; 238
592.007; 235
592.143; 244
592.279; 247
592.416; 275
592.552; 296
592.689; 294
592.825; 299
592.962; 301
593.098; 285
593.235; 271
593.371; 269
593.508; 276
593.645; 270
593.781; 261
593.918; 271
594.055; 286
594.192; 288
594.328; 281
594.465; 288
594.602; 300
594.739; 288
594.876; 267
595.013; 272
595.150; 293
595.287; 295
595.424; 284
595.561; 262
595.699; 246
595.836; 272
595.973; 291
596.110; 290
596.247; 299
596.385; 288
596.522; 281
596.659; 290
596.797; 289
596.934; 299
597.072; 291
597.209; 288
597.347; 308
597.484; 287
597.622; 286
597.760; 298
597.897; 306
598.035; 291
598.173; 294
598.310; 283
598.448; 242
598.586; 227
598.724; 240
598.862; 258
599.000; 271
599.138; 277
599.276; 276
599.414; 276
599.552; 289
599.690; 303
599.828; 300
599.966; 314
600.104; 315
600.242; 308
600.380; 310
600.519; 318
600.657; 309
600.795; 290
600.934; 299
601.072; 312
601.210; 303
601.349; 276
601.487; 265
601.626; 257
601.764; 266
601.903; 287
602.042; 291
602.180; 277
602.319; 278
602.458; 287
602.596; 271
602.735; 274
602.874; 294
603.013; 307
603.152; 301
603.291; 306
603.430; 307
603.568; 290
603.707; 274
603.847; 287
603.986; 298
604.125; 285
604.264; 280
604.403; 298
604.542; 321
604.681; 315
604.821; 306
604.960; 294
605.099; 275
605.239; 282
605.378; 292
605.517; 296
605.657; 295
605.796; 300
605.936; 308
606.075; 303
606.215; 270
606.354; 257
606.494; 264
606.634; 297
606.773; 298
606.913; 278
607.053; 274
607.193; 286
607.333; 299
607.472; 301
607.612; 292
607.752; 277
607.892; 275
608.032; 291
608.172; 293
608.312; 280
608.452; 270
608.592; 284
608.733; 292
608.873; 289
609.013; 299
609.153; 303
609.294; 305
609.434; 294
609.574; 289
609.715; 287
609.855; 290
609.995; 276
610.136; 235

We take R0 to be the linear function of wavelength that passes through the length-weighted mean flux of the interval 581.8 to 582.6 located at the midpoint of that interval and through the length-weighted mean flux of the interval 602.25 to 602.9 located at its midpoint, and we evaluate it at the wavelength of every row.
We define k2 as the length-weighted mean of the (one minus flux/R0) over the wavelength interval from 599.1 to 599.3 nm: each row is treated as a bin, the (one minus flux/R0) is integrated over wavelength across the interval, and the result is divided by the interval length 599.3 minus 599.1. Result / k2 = 0.02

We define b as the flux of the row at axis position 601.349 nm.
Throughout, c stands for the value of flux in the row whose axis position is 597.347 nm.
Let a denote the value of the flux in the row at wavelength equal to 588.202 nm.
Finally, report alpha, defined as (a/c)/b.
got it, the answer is 0.0031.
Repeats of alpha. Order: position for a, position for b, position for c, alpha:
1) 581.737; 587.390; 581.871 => 0.0036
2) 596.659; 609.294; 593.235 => 0.0035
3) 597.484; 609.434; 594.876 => 0.0037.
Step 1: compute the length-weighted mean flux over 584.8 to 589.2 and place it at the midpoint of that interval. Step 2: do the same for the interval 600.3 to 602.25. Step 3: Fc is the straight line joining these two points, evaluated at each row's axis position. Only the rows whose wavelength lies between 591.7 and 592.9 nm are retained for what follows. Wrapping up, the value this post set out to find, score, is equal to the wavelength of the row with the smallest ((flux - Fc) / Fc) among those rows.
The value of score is 592.007 nm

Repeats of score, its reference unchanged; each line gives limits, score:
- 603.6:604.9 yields 603.707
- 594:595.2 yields 594.876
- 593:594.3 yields 593.781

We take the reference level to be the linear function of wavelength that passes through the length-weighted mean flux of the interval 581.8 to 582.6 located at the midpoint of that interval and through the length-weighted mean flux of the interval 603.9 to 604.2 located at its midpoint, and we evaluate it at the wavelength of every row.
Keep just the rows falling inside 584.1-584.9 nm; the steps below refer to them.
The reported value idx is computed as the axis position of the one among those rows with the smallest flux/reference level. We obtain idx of 584.153 nm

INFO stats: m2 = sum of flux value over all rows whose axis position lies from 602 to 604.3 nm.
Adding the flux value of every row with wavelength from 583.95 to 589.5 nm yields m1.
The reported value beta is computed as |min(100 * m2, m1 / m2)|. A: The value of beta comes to 2.1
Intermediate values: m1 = 10063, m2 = 4907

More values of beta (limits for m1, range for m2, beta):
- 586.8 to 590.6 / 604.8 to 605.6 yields 3.5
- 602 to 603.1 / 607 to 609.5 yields 0.4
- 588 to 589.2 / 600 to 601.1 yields 0.7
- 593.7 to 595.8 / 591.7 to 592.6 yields 2.3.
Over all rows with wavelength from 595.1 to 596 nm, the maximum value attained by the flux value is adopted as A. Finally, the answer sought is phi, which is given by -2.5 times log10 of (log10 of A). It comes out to -0.98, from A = 295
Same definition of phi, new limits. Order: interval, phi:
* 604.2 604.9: -1.00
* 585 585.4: -0.98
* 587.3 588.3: -0.98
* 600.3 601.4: -1.00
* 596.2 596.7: -0.98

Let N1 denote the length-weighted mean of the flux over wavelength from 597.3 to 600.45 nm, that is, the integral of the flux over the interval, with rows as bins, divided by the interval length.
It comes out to 285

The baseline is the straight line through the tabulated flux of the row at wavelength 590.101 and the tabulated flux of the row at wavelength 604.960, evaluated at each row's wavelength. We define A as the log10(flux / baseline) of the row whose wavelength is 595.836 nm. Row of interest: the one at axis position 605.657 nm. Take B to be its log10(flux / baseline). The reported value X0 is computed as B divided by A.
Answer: -0.1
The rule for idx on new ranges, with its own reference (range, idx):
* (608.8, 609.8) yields 609.715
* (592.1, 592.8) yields 592.143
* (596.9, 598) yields 597.622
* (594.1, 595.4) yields 594.876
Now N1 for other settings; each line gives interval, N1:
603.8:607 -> 291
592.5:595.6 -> 283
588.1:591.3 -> 203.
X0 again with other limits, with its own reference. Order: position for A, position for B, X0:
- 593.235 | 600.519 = 1.6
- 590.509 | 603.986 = 0.3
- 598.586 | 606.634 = 0.1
